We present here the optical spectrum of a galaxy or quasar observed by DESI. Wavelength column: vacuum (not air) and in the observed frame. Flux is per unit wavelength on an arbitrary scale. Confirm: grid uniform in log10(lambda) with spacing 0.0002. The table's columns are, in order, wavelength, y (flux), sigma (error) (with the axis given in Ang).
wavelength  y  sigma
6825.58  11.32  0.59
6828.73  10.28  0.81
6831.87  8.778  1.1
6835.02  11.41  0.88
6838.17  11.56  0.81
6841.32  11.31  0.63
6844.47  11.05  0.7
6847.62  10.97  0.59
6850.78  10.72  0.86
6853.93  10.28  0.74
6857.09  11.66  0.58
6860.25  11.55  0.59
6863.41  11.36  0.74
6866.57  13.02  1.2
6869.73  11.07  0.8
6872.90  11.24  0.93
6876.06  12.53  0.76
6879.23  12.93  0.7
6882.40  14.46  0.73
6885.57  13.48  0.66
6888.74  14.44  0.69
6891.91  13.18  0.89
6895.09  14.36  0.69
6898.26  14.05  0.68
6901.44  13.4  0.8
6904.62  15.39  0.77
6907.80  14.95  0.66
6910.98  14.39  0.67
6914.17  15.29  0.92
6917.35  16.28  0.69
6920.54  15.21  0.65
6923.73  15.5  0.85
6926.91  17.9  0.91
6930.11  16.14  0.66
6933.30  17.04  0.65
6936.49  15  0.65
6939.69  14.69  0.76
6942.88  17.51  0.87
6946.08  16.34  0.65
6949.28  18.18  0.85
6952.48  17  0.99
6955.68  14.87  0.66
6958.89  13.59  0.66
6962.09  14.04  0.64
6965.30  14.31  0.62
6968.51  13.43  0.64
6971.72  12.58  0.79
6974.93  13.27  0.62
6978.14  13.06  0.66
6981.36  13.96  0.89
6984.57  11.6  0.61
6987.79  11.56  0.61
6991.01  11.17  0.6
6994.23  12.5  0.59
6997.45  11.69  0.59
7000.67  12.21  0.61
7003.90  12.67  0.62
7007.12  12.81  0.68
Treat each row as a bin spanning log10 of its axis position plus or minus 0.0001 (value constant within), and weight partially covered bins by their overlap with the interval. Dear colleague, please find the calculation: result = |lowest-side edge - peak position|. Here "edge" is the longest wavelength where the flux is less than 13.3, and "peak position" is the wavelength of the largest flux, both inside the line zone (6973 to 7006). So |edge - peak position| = 22.5 Ang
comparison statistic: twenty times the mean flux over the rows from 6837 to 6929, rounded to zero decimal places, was 265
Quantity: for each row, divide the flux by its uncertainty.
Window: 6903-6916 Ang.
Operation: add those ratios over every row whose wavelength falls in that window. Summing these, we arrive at 80.7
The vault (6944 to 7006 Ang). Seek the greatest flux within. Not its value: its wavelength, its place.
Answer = 6949.28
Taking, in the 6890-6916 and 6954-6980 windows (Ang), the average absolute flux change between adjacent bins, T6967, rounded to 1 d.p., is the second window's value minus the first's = -0.2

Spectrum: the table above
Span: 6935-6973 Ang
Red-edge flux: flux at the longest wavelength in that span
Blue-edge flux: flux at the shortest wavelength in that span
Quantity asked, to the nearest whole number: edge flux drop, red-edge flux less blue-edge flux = -2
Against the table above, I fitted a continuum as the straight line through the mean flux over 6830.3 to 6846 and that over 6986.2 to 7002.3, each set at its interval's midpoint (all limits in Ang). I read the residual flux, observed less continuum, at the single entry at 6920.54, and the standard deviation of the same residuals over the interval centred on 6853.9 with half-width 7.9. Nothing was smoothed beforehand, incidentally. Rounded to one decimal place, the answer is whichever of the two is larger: 3.9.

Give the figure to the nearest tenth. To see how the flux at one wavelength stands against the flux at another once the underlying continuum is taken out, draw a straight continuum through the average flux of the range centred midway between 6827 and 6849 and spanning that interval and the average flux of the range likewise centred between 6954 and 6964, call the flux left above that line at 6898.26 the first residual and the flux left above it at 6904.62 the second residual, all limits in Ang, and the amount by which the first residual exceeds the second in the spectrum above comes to -1.2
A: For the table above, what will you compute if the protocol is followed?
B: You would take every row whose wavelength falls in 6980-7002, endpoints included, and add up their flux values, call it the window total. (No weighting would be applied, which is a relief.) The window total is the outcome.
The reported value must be 85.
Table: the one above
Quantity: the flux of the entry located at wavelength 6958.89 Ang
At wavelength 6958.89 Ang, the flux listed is 13.59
